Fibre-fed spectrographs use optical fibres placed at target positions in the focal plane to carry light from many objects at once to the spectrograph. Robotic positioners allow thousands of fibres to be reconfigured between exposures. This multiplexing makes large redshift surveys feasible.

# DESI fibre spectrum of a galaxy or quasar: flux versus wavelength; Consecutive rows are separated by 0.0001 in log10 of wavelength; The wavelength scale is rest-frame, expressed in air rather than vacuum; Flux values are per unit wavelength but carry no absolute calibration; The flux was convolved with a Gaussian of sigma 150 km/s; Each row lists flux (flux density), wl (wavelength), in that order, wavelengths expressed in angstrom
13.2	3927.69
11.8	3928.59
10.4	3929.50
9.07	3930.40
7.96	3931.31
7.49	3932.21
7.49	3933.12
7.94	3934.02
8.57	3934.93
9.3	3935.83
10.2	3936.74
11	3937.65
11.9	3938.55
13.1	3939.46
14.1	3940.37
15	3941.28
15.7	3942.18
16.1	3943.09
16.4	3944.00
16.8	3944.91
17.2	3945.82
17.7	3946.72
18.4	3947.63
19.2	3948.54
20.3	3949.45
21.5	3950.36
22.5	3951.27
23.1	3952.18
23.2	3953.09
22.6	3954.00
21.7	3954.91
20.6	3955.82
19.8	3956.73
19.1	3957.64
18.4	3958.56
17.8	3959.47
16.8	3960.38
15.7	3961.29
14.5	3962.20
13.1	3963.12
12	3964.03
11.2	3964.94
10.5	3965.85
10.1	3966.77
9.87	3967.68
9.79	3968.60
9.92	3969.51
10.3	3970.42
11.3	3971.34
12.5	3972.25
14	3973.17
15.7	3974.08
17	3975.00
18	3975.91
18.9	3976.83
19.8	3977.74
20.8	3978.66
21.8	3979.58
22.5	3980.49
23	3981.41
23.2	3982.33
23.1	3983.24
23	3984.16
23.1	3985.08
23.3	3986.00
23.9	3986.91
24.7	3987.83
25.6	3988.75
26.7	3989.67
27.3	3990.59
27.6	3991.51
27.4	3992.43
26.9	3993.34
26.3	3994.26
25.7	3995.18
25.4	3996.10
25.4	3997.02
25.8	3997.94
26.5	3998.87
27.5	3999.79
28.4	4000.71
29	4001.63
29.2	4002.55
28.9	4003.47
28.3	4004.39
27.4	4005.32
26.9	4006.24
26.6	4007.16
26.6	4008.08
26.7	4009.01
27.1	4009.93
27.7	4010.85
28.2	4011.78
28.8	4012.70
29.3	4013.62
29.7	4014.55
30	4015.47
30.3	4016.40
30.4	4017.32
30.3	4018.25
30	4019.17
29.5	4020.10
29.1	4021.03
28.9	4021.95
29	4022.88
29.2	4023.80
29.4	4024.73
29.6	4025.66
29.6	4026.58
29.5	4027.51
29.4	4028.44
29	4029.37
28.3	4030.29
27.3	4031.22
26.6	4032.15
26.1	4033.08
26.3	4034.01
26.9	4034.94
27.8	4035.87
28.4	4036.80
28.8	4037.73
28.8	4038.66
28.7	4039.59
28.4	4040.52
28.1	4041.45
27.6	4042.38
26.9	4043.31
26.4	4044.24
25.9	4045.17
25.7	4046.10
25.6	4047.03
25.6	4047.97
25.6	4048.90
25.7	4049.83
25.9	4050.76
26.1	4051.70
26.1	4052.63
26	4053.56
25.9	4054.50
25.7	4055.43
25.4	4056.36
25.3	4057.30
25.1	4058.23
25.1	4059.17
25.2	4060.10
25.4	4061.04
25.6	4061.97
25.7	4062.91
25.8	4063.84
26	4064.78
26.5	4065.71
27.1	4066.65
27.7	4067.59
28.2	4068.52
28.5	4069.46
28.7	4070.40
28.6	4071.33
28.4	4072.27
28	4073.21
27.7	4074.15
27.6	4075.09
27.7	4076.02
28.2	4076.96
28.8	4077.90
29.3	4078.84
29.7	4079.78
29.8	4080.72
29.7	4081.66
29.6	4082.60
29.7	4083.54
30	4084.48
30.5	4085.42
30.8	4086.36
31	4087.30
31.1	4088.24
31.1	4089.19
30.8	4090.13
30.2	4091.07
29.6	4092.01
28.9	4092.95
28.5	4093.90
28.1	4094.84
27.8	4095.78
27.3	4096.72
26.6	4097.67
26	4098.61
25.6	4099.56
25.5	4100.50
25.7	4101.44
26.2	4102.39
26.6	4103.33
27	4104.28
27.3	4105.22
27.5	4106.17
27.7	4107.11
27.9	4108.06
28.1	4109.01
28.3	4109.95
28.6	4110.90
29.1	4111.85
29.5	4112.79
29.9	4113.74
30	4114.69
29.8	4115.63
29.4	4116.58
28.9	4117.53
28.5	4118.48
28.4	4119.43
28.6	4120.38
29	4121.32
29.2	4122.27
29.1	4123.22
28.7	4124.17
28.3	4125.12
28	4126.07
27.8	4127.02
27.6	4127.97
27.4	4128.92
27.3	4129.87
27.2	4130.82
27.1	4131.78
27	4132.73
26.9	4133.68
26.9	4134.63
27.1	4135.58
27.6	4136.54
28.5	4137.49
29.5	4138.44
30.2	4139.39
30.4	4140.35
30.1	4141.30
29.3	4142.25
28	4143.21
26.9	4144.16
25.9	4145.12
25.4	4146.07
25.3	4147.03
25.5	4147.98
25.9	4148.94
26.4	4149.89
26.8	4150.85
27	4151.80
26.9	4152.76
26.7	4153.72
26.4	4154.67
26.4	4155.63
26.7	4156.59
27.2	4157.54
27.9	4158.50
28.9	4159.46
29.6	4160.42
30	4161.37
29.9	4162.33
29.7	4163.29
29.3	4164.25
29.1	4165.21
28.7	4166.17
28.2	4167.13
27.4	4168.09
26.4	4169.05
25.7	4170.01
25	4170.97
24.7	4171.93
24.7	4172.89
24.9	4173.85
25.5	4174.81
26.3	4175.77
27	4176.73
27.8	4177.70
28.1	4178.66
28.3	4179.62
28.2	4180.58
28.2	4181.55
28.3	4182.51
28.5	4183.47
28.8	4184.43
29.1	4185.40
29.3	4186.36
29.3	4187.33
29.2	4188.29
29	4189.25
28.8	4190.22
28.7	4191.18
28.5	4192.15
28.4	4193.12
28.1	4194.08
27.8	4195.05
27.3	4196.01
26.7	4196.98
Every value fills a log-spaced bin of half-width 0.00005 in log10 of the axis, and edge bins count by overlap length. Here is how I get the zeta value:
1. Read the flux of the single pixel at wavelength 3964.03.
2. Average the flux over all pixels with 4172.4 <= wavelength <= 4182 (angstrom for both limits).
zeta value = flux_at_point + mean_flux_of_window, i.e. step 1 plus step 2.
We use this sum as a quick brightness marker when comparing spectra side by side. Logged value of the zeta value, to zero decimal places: 39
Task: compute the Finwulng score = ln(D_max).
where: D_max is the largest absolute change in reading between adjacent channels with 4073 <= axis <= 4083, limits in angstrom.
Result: -0.51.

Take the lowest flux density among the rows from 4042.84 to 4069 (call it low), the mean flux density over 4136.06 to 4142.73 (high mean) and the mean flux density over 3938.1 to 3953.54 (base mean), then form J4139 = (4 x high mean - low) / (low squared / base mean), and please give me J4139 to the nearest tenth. 2.6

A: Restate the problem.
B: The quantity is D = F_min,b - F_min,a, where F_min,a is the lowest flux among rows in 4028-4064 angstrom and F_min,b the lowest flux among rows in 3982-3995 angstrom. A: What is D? -2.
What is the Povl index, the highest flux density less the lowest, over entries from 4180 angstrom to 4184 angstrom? 0.30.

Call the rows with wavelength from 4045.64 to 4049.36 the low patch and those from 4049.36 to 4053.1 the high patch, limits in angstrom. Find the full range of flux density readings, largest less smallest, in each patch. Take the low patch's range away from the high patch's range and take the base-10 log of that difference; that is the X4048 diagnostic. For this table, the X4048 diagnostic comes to -0.52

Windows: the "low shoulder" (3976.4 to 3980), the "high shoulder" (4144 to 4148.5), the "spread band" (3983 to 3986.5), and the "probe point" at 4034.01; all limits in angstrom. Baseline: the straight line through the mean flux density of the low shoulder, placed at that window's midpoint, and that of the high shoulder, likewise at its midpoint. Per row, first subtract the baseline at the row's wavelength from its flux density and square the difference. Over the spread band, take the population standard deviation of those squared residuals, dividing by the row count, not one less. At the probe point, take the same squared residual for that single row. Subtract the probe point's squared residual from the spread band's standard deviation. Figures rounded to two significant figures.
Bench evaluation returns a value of -17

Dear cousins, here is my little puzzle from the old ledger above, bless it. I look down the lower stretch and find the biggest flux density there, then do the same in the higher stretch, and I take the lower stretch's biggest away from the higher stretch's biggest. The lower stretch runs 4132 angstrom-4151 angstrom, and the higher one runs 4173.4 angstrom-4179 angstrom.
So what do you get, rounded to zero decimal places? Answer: -2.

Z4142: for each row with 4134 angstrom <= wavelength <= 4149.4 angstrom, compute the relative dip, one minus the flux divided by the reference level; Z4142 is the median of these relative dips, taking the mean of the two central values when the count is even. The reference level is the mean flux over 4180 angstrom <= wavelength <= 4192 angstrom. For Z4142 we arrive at 0.05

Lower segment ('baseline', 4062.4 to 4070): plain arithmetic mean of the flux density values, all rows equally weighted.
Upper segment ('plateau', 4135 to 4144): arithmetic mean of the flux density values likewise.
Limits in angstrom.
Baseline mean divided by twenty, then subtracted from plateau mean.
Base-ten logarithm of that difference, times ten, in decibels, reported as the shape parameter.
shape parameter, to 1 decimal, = 14.4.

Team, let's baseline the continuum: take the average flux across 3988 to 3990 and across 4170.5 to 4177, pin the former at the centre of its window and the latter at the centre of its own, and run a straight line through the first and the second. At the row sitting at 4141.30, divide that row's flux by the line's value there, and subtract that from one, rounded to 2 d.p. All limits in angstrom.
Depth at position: -0.18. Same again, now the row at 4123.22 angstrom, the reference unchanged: -0.14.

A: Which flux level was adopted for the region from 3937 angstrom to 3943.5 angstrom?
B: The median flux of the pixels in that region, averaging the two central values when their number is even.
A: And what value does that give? 14.1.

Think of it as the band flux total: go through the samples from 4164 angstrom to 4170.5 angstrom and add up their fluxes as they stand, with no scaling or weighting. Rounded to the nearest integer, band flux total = 195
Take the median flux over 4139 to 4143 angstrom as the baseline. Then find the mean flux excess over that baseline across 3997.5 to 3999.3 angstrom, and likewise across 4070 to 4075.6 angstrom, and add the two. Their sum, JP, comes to -6.0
